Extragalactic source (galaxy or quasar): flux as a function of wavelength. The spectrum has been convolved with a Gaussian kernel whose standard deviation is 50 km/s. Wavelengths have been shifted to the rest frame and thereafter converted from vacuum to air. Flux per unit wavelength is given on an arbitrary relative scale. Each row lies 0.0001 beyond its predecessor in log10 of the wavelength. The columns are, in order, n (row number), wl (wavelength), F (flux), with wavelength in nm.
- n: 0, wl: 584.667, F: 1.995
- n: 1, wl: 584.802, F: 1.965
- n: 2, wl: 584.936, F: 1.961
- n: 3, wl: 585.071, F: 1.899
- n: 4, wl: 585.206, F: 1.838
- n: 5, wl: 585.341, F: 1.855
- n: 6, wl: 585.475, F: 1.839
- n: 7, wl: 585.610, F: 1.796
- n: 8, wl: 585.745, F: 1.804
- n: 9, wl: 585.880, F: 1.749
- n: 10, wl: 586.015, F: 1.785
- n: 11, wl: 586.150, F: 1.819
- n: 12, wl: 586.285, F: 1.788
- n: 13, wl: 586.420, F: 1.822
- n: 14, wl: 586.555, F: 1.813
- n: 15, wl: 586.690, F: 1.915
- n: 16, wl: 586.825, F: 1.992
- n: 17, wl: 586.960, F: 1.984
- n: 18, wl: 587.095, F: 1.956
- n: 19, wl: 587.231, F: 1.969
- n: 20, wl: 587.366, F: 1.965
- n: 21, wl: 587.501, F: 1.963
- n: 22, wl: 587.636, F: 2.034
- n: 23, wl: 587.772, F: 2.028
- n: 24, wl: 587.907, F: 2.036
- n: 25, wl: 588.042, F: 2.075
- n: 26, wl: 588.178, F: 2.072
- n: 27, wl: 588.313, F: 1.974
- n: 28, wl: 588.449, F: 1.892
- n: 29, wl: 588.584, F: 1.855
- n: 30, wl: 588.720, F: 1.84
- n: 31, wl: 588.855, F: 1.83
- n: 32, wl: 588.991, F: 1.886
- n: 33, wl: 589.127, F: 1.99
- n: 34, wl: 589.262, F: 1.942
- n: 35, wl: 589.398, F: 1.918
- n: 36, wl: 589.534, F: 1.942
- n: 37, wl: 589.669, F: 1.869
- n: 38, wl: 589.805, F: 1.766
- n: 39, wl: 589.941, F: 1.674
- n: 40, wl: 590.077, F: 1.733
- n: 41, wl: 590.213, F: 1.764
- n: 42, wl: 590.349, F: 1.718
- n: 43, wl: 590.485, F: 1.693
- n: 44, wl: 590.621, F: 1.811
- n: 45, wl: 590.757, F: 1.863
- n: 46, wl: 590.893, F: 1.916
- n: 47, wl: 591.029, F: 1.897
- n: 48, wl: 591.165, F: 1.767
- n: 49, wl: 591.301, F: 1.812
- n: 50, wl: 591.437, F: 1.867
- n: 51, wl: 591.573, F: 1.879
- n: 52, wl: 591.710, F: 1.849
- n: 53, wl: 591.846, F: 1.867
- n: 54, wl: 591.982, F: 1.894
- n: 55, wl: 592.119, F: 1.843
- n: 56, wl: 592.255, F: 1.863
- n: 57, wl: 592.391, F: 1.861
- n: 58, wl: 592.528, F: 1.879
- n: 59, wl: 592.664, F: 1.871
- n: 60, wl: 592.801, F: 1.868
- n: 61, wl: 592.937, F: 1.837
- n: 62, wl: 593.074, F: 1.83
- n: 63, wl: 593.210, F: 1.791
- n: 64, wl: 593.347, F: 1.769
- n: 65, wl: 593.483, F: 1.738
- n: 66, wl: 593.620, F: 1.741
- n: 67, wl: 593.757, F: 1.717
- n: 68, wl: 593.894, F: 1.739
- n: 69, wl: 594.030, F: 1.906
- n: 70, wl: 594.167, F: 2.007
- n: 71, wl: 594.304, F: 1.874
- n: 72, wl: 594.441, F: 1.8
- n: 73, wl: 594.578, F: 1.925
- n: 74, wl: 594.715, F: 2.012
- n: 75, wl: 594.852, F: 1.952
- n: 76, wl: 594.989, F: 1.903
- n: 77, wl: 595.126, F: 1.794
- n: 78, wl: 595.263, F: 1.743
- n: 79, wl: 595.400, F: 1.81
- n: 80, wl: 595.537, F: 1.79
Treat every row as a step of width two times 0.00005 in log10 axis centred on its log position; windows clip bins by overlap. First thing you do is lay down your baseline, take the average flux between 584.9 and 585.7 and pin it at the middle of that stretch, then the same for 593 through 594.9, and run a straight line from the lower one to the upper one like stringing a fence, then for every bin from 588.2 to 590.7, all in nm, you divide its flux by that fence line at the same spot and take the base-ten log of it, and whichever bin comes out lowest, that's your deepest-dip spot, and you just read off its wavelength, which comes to 589.941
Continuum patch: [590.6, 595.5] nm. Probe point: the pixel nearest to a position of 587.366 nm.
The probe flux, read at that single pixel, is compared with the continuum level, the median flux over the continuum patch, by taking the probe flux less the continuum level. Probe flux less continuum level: 0.10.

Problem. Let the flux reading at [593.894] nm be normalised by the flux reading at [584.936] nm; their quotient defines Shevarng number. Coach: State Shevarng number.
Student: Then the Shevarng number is 0.89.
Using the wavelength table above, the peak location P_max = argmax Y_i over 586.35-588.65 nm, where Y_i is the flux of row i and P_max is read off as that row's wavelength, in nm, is 588.042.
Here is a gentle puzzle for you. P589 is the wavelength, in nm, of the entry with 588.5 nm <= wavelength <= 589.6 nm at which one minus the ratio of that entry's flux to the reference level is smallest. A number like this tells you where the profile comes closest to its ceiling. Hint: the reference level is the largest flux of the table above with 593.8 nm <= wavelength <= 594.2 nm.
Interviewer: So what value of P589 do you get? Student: 589.127 nm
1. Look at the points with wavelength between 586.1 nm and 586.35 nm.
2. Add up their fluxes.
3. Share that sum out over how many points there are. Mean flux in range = 1.80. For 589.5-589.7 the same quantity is 1.91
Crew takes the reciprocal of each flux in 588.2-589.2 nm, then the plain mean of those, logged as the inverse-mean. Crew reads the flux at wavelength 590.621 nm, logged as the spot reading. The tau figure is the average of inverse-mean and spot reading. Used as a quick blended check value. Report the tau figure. 1.17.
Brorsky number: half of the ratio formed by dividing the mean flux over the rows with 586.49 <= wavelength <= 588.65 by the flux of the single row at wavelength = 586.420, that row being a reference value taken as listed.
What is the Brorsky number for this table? 0.54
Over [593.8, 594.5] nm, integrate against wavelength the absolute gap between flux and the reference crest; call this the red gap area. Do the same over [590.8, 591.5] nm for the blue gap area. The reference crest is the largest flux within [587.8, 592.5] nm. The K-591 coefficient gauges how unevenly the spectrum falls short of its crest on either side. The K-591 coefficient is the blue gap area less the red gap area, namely 0.01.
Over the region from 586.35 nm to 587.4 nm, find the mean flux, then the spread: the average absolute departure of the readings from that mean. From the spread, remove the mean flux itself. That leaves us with -1.87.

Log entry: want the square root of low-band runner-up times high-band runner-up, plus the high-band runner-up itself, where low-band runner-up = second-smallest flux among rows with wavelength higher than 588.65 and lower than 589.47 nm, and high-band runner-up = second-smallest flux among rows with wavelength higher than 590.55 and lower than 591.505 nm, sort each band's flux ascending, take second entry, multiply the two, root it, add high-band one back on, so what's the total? 3.64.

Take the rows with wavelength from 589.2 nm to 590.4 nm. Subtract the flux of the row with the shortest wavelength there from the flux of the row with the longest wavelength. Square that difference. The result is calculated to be 0.050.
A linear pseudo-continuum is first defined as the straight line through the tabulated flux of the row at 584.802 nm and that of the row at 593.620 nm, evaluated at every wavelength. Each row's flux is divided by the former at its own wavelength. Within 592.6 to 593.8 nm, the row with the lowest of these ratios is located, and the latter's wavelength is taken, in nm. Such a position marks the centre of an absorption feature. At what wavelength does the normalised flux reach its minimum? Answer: 593.757 nm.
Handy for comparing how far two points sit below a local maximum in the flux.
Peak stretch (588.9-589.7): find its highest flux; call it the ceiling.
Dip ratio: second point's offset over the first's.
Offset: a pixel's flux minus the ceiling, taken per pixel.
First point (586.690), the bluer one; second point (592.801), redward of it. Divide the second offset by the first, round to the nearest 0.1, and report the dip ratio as 1.6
